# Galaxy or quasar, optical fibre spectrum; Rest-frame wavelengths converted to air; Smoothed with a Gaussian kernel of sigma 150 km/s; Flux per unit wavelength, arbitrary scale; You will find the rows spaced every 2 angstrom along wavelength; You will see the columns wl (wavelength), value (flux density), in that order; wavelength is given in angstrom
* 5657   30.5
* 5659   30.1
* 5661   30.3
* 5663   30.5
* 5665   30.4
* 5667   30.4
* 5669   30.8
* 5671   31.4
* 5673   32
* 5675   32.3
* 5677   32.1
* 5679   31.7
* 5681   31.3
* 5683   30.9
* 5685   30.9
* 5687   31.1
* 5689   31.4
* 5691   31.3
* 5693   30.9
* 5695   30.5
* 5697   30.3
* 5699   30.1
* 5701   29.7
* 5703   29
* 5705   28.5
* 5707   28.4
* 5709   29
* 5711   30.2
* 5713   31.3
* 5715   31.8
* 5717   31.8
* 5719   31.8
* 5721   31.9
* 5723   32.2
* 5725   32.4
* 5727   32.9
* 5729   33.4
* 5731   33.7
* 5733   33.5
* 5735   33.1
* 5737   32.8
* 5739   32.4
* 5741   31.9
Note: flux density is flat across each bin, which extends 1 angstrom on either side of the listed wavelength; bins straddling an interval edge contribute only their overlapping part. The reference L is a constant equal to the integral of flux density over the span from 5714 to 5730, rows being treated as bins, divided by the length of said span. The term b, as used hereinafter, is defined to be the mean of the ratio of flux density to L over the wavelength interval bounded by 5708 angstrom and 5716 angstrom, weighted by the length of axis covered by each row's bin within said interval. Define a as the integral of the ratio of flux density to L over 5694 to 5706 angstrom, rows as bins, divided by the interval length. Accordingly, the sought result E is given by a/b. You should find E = 0.97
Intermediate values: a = 0.92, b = 0.95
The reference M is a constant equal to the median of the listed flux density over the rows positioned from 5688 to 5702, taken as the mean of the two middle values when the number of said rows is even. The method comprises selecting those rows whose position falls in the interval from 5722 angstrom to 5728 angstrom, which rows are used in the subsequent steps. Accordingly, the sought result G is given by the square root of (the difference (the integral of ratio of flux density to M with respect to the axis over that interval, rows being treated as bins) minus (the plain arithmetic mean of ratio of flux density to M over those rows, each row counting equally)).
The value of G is 2.31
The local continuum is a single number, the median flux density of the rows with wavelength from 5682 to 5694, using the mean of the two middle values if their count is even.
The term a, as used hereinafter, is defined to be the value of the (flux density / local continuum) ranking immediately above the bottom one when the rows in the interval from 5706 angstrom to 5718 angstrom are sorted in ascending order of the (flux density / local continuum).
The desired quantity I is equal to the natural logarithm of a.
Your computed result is -0.067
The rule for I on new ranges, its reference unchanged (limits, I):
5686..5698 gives -0.016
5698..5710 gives -0.084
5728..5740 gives 0.056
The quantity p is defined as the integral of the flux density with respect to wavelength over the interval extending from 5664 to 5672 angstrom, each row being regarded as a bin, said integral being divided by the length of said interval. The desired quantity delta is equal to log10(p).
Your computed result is 1.49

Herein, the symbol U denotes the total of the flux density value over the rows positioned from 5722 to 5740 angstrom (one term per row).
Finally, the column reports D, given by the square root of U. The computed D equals 17.2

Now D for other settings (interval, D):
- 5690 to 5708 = 16.4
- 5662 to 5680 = 16.8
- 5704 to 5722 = 16.6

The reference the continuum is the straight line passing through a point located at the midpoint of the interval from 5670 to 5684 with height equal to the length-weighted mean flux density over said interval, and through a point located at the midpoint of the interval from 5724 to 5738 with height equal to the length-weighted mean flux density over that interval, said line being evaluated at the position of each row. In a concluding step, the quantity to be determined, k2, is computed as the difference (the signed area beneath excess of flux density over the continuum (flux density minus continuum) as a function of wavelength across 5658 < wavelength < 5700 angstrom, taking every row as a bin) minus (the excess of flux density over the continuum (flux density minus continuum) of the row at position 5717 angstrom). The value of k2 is -30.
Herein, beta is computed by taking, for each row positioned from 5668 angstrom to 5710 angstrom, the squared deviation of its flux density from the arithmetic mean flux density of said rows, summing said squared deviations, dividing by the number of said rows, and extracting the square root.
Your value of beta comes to 1.13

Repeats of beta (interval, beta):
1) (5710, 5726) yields 0.63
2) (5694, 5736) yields 1.65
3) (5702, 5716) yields 1.27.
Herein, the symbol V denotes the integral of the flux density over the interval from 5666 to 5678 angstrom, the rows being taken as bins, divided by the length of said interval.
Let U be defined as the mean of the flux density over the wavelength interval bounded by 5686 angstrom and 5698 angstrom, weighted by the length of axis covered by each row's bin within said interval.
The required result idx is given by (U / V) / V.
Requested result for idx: 0.031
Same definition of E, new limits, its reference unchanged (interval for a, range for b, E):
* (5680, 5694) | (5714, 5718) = 0.98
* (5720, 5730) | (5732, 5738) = 0.98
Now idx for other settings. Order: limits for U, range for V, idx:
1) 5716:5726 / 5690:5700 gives 0.034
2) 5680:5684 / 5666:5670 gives 0.033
